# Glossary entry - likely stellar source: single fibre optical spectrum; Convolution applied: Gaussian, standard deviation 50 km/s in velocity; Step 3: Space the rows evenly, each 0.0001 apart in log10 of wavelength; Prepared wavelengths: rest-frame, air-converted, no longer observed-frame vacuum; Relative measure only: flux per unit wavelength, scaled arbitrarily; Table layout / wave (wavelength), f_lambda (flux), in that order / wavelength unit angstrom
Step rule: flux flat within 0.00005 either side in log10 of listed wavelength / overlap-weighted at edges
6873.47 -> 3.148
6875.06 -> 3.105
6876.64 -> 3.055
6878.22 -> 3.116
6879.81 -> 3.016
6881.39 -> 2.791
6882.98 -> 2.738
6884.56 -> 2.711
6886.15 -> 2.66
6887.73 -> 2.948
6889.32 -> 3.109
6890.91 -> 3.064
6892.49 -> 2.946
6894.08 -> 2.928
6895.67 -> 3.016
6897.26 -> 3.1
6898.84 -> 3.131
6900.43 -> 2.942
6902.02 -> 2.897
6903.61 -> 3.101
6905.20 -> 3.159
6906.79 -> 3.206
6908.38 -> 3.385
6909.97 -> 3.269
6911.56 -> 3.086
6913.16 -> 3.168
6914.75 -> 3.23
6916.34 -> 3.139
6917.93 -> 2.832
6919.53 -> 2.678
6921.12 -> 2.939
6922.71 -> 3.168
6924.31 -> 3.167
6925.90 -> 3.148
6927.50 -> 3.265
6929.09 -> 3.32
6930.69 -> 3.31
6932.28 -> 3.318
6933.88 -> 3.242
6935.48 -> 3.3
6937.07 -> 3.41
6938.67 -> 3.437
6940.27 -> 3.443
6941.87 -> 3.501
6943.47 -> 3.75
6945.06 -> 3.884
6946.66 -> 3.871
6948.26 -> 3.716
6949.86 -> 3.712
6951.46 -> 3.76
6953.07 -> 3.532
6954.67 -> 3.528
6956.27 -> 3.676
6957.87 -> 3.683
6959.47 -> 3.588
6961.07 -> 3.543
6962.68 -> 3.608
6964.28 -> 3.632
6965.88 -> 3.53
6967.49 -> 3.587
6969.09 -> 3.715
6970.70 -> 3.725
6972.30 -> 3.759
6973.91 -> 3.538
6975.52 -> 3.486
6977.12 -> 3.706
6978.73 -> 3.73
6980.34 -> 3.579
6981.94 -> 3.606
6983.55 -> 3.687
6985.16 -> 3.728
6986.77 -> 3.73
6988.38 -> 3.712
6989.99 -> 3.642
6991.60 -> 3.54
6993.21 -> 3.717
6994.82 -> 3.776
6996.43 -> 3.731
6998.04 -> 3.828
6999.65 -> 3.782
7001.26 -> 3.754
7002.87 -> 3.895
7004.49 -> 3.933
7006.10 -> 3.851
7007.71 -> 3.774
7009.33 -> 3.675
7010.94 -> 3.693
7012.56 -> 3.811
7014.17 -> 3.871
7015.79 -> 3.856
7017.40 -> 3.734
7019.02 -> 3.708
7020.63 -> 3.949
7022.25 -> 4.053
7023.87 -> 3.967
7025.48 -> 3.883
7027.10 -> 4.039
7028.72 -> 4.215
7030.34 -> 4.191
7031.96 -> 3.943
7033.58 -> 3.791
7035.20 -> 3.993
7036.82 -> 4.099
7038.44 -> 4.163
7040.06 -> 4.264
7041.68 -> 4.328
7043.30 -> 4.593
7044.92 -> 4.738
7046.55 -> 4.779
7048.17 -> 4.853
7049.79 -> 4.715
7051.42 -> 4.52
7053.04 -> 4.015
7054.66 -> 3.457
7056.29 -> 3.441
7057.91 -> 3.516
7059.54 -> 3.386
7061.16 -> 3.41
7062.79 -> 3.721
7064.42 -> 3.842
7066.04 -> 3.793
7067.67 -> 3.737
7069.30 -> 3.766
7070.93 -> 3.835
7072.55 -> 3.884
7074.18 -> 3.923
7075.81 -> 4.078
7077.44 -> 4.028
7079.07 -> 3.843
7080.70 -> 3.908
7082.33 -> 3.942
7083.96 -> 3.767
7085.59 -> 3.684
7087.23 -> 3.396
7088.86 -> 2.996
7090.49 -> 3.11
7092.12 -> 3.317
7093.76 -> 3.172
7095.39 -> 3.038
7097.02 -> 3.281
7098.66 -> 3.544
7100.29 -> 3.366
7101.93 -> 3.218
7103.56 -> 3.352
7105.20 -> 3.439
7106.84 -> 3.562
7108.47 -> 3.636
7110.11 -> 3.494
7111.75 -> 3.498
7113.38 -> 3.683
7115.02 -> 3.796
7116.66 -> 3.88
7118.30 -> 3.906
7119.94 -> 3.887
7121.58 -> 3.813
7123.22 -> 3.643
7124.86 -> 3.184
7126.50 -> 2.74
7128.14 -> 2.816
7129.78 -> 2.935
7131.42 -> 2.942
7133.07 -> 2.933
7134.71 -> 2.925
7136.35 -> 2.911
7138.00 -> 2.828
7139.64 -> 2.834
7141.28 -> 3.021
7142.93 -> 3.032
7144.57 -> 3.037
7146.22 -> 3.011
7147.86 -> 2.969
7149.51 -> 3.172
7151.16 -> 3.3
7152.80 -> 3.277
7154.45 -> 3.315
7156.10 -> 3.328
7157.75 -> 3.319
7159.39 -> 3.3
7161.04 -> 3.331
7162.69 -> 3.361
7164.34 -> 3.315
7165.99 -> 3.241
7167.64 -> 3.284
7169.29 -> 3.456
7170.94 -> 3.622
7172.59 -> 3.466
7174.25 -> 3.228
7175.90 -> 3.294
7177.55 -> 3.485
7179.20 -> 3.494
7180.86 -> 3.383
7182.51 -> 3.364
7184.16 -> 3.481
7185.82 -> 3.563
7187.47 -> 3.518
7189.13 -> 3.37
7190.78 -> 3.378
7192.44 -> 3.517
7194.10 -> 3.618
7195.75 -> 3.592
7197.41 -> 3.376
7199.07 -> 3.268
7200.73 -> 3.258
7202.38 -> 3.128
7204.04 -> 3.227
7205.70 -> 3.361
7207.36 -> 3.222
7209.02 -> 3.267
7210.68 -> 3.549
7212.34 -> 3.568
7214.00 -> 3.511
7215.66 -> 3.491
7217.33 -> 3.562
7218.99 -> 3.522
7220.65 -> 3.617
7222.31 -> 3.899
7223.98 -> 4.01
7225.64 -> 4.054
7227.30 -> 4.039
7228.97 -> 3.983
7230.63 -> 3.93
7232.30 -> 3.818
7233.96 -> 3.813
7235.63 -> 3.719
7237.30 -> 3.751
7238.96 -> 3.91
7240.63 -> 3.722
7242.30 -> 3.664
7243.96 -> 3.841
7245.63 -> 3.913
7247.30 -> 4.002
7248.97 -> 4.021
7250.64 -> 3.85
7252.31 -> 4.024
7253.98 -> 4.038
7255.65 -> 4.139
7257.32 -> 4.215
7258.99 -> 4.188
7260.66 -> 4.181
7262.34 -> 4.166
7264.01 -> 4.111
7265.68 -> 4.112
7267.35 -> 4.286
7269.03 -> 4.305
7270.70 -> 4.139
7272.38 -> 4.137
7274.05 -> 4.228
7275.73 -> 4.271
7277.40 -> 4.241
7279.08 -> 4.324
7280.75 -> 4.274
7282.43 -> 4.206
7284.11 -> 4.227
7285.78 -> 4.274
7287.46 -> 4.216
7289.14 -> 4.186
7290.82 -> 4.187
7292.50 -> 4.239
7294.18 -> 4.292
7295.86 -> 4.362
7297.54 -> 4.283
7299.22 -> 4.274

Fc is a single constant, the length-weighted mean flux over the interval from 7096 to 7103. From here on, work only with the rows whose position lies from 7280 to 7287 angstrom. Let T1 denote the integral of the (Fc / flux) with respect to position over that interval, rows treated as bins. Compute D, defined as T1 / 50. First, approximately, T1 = 5.52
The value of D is 0.110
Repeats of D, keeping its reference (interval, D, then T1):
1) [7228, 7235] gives 0.121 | 6.03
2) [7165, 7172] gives 0.138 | 6.90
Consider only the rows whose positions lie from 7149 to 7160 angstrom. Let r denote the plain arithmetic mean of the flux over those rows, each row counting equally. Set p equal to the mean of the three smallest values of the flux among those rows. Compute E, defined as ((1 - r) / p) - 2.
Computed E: -2.70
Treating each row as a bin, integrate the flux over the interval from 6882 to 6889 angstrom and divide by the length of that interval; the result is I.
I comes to 2.8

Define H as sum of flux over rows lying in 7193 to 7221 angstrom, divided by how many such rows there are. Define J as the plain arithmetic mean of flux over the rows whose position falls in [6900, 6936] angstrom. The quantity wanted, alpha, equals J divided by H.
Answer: 0.92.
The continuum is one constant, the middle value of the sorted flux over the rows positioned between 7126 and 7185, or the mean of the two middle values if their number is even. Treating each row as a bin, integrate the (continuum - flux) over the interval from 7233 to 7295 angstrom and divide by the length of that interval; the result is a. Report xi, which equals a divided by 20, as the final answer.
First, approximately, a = -0.81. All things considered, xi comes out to -0.041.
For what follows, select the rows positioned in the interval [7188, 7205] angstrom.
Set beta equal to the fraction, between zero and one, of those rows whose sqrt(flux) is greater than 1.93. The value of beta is 0.0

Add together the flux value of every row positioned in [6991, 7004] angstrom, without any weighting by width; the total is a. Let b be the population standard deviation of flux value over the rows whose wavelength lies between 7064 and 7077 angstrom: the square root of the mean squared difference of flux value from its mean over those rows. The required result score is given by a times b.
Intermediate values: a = 30.0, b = 0.10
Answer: 3.0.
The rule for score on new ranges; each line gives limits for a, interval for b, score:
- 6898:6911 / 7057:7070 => 4.2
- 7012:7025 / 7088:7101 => 5.3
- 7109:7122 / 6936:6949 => 5.6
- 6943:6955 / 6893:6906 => 2.8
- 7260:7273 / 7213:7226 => 7.5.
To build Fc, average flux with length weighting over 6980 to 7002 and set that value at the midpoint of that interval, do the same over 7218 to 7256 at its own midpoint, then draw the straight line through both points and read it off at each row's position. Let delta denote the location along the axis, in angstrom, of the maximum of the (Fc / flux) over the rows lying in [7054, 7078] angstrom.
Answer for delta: 7059.54 angstrom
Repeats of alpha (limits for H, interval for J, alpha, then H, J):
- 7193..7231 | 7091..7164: 0.92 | 3.57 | 3.3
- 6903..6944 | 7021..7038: 1.24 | 3.23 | 4.0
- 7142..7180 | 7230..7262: 1.20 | 3.29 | 3.9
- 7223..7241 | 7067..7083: 1.00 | 3.89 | 3.9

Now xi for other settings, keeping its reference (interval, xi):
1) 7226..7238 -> -0.030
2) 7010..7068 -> -0.036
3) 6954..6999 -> -0.019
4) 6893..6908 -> 0.011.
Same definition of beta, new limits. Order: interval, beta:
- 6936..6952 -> 0.4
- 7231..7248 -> 0.7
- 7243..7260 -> 1.0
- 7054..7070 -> 0.4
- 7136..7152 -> 0.0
